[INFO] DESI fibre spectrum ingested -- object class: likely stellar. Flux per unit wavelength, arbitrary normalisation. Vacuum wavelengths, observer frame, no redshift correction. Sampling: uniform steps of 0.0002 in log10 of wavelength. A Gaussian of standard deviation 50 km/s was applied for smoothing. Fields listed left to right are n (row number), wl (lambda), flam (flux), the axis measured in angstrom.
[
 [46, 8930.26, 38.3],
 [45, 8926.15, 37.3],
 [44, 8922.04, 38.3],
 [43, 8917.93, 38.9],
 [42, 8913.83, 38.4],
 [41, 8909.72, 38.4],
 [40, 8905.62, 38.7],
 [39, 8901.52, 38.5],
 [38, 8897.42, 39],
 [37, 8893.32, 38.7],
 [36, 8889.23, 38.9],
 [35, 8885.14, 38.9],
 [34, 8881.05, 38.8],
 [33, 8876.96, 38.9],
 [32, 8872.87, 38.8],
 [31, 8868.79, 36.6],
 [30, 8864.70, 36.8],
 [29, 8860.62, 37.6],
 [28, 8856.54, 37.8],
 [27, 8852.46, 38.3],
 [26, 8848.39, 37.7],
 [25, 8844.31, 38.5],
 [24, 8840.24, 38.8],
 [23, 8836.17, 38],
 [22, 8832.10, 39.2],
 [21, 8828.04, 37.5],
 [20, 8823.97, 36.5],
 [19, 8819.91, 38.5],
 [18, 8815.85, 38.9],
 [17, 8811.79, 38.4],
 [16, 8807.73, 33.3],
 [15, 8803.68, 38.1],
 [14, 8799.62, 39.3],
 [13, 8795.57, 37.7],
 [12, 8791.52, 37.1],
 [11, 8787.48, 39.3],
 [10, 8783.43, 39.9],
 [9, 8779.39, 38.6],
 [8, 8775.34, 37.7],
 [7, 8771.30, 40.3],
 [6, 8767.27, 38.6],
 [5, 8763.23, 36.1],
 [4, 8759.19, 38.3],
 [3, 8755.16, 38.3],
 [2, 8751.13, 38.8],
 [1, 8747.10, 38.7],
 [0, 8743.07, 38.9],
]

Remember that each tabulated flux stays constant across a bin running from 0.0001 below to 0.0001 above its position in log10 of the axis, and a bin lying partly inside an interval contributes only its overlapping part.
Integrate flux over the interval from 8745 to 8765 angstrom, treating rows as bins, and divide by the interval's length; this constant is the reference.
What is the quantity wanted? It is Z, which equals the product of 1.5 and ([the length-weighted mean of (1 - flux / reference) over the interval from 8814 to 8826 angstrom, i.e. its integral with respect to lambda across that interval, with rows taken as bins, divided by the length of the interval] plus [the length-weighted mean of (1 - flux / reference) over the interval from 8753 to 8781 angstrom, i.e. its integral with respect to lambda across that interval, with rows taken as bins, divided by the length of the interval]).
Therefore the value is -0.004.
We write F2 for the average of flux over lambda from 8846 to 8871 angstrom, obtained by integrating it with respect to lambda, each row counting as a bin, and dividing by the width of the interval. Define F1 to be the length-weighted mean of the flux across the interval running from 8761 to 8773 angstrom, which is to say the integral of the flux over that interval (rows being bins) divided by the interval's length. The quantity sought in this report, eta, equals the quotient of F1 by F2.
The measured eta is 1.02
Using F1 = 38.28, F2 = 37.5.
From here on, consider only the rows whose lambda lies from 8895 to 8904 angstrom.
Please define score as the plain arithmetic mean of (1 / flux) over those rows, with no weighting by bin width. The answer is 0.0258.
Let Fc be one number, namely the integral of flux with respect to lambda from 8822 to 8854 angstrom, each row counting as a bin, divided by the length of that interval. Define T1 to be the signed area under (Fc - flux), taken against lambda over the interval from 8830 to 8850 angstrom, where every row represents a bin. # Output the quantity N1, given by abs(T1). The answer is 8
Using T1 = -8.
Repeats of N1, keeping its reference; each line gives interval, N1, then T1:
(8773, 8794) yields 10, -10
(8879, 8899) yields 16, -16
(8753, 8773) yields 5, -5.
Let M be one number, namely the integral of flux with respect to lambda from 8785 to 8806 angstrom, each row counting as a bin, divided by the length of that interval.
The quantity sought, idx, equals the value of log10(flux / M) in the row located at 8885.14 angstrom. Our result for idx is 0.007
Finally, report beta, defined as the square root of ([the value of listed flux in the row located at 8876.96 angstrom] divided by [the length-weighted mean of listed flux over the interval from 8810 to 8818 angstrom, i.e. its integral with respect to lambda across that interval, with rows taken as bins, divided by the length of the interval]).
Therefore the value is 1.00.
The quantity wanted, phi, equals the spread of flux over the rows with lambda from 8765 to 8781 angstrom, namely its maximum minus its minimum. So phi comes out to 2.6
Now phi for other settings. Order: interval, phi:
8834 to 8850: 1.1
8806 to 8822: 5.6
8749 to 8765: 2.7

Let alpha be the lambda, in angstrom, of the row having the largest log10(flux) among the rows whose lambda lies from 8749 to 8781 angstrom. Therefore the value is 8771.30 angstrom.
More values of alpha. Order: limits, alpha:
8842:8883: 8876.96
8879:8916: 8897.42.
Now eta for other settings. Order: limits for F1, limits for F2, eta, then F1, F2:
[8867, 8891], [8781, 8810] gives 1.02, 38.51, 37.8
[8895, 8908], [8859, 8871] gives 1.05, 38.72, 37.0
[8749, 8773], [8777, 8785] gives 0.98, 38.38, 39.1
